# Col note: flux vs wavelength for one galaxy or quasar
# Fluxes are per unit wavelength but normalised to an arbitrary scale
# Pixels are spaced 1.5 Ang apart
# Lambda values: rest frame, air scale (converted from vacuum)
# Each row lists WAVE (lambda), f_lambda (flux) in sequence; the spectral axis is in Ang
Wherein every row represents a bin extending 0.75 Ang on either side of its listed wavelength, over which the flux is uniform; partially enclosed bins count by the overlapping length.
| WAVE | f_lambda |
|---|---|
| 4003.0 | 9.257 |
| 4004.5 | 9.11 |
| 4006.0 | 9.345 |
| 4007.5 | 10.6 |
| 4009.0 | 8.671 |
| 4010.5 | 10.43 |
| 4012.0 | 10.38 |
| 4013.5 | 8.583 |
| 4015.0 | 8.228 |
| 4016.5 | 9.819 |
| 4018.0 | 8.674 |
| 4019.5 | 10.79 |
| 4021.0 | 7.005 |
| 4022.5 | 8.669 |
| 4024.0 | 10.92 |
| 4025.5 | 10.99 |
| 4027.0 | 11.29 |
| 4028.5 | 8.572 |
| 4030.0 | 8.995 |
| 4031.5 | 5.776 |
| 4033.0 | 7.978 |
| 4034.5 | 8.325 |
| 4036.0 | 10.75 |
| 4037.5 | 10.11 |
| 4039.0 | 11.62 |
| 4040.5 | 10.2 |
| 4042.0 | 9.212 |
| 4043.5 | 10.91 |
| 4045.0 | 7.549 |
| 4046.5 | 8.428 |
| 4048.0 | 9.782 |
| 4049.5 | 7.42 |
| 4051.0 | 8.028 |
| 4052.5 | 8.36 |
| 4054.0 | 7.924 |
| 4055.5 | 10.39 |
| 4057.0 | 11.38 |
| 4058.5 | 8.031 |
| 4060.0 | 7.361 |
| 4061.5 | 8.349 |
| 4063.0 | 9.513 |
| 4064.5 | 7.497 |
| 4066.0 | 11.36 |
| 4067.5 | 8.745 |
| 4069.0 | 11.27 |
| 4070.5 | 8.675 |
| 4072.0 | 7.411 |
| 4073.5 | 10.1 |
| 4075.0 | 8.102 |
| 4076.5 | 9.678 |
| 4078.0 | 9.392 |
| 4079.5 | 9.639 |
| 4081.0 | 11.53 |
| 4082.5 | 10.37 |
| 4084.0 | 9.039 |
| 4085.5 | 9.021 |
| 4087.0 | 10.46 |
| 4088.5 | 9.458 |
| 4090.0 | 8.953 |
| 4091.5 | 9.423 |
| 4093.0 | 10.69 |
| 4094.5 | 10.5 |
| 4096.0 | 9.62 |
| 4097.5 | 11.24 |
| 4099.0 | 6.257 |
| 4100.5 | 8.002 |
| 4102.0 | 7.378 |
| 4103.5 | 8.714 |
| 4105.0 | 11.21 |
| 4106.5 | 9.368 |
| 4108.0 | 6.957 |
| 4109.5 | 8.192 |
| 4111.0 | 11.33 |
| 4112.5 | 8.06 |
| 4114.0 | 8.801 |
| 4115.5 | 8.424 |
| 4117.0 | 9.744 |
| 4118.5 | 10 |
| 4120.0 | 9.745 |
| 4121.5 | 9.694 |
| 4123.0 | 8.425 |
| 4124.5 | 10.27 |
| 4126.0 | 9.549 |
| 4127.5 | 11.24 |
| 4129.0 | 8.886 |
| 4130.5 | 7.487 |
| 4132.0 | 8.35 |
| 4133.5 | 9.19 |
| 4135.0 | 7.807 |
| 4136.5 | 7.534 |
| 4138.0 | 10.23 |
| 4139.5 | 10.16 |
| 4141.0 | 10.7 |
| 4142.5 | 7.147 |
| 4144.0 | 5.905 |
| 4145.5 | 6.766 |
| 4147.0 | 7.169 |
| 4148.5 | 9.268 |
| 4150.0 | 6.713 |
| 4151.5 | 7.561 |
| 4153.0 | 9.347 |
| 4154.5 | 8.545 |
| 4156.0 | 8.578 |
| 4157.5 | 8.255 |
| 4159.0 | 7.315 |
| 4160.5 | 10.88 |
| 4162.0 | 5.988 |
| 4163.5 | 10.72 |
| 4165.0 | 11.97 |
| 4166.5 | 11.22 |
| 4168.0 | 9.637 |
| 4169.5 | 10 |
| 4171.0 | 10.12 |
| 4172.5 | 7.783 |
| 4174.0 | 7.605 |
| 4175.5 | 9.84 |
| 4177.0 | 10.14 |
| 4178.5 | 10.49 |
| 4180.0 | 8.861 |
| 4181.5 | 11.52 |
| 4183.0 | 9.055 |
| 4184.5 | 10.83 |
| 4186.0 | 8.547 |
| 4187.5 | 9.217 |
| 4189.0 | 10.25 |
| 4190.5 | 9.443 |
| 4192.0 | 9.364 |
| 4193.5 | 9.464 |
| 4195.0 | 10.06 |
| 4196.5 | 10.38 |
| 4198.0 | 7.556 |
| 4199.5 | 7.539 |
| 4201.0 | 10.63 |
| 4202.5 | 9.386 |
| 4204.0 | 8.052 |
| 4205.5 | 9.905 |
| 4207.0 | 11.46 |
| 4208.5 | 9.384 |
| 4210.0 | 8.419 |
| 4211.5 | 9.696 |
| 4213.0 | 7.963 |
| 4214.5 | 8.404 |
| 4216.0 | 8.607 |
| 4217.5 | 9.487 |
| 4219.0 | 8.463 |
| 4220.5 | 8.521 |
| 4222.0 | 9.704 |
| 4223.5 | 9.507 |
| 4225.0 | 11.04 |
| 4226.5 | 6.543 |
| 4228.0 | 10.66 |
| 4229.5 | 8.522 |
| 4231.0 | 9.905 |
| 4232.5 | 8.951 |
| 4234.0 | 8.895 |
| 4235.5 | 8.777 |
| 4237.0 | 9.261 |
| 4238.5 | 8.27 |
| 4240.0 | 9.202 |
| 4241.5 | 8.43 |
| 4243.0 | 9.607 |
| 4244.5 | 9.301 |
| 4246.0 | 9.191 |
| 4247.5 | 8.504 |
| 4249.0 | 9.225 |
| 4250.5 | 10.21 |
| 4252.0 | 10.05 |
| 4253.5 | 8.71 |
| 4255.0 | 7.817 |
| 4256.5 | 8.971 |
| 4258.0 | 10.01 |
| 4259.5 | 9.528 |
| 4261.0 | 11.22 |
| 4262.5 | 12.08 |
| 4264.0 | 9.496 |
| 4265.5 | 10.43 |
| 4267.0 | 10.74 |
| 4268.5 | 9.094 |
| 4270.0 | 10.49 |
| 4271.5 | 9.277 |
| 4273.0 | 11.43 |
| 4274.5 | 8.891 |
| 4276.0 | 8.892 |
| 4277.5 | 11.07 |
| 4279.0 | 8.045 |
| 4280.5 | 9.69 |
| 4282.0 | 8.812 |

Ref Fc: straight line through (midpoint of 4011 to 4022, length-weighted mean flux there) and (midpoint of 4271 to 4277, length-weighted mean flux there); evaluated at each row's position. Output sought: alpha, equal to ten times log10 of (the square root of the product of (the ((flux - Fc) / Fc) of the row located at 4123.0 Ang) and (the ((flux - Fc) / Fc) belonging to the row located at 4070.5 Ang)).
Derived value -11.2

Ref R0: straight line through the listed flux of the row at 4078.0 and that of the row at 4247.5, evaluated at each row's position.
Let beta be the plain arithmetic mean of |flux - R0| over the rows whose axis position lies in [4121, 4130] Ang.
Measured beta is 0.86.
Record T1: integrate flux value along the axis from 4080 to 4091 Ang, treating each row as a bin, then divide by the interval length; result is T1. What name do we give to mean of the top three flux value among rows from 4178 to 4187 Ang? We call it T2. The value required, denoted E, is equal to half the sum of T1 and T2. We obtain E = 10.4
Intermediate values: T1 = 9.8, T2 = 10.9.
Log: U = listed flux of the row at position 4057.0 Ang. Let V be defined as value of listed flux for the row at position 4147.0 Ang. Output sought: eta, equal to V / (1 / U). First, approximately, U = 11.38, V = 7.169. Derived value 82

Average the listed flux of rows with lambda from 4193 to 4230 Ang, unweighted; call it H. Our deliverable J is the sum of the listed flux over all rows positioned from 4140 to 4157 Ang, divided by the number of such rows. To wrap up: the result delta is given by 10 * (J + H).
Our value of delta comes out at 171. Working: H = 9.2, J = 7.97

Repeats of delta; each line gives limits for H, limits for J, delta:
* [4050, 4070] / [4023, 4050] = 185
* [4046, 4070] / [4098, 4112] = 176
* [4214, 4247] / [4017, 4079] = 182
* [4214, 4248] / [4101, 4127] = 182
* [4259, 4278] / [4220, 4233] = 195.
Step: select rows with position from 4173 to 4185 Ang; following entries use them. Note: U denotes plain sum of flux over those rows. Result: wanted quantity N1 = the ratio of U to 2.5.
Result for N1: 31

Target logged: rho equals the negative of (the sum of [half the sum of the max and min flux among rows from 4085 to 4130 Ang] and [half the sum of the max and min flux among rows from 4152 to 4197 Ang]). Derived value -17.8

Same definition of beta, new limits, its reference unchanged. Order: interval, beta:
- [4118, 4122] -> 0.64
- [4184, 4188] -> 0.89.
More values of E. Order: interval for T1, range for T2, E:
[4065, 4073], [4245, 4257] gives 9.6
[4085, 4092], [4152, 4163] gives 9.5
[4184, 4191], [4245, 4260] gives 9.9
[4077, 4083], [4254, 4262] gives 10.2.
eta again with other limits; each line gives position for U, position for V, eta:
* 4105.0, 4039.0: 130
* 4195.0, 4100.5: 81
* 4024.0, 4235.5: 96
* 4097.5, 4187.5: 104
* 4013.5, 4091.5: 81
